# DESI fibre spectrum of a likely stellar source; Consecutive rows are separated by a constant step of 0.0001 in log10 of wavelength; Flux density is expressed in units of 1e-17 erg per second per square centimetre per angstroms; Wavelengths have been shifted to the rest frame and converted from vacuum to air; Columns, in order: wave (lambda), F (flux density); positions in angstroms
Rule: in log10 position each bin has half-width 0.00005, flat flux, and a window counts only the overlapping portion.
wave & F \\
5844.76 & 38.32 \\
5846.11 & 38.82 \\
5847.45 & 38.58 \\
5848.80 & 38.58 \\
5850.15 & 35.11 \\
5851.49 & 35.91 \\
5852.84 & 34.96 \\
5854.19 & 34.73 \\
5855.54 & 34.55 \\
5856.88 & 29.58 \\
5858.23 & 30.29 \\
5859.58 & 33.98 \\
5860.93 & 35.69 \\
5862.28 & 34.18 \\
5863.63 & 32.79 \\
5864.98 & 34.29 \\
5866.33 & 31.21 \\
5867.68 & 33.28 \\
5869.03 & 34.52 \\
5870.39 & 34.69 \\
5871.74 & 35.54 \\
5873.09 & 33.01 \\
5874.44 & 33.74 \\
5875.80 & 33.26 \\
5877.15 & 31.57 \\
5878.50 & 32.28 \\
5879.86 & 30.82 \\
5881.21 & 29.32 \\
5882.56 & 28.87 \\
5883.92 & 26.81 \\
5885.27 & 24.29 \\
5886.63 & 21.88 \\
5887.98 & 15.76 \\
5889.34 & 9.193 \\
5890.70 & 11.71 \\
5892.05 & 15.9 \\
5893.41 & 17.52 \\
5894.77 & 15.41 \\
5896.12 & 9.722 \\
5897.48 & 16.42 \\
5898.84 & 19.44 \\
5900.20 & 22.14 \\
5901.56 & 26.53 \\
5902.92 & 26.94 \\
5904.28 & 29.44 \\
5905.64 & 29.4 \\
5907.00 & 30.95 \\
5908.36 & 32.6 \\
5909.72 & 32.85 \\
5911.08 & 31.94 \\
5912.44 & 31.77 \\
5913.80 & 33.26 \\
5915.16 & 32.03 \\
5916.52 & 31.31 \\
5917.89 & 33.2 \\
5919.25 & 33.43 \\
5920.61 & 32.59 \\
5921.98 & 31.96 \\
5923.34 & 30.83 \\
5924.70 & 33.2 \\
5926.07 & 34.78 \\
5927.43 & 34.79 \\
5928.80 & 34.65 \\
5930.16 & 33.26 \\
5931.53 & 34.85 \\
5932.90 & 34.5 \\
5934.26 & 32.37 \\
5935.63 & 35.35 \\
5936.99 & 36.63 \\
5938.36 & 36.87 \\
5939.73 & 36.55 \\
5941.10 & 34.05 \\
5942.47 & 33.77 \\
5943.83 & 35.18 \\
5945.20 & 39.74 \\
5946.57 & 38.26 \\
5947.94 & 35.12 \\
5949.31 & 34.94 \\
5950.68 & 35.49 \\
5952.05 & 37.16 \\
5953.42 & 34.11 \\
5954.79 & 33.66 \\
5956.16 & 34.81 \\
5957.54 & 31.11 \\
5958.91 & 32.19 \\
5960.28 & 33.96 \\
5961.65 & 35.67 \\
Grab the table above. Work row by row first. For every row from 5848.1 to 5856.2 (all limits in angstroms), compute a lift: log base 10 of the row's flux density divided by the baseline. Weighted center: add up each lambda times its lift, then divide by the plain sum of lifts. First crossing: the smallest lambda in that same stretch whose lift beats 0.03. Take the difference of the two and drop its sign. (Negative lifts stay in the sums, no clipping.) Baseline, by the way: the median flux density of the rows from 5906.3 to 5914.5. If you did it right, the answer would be 2.7 angstroms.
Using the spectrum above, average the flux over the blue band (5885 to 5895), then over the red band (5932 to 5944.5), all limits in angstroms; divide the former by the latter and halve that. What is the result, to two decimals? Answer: 0.23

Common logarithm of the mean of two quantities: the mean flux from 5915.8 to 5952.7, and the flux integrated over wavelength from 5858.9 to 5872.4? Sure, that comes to 2.39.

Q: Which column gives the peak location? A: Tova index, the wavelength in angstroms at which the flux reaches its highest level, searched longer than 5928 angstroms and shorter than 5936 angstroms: 5935.63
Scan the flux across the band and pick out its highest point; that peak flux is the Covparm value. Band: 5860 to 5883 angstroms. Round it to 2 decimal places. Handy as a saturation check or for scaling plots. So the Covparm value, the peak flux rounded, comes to 35.69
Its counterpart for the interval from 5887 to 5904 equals 26.94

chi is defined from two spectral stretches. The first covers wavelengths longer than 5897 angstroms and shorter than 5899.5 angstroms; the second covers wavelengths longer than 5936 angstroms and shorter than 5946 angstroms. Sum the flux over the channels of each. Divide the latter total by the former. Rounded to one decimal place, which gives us 7.0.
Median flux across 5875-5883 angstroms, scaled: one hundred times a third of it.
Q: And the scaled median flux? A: 1040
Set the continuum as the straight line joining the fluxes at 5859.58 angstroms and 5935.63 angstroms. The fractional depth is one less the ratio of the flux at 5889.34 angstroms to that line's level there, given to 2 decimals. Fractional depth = 0.73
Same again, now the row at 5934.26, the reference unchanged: 0.08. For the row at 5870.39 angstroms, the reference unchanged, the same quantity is -0.02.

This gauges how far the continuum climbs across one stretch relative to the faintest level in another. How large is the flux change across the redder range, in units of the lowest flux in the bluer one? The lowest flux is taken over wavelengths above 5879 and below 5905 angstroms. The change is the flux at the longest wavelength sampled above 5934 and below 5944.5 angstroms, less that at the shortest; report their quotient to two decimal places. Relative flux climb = 0.31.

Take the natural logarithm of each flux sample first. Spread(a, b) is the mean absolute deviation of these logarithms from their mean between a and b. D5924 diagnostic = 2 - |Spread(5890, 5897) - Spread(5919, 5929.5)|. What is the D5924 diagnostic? 1.83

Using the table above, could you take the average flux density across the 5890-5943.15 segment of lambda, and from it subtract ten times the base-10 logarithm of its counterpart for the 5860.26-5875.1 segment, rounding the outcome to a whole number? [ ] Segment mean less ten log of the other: 14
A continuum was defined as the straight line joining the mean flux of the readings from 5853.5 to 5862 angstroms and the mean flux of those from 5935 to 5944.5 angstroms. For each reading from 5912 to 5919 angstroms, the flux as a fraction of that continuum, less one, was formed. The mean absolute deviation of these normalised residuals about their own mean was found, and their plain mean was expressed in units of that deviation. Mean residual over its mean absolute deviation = -3.4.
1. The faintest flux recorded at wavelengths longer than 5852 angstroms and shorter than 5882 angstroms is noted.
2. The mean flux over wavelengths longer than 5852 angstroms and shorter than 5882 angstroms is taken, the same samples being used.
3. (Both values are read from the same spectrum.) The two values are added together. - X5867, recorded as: 62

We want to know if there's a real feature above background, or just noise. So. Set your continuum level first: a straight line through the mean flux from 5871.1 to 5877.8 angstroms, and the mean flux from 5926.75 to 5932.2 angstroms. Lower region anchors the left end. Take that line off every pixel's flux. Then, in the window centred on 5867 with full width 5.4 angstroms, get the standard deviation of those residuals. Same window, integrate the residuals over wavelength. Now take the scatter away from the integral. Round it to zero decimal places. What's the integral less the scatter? -1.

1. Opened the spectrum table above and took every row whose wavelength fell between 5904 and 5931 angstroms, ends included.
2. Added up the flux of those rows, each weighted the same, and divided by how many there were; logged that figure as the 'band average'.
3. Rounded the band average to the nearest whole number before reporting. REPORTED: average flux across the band 32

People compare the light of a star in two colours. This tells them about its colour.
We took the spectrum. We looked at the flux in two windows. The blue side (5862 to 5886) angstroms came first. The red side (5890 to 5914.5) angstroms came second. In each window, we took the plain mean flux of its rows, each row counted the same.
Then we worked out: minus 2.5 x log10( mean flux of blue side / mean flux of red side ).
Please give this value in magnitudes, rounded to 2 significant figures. -0.30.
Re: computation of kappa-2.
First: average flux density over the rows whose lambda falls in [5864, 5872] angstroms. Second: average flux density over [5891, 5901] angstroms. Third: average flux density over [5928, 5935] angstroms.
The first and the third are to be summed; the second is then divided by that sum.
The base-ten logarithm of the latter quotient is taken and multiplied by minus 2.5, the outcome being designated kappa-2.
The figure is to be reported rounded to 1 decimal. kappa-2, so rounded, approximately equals 1.5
